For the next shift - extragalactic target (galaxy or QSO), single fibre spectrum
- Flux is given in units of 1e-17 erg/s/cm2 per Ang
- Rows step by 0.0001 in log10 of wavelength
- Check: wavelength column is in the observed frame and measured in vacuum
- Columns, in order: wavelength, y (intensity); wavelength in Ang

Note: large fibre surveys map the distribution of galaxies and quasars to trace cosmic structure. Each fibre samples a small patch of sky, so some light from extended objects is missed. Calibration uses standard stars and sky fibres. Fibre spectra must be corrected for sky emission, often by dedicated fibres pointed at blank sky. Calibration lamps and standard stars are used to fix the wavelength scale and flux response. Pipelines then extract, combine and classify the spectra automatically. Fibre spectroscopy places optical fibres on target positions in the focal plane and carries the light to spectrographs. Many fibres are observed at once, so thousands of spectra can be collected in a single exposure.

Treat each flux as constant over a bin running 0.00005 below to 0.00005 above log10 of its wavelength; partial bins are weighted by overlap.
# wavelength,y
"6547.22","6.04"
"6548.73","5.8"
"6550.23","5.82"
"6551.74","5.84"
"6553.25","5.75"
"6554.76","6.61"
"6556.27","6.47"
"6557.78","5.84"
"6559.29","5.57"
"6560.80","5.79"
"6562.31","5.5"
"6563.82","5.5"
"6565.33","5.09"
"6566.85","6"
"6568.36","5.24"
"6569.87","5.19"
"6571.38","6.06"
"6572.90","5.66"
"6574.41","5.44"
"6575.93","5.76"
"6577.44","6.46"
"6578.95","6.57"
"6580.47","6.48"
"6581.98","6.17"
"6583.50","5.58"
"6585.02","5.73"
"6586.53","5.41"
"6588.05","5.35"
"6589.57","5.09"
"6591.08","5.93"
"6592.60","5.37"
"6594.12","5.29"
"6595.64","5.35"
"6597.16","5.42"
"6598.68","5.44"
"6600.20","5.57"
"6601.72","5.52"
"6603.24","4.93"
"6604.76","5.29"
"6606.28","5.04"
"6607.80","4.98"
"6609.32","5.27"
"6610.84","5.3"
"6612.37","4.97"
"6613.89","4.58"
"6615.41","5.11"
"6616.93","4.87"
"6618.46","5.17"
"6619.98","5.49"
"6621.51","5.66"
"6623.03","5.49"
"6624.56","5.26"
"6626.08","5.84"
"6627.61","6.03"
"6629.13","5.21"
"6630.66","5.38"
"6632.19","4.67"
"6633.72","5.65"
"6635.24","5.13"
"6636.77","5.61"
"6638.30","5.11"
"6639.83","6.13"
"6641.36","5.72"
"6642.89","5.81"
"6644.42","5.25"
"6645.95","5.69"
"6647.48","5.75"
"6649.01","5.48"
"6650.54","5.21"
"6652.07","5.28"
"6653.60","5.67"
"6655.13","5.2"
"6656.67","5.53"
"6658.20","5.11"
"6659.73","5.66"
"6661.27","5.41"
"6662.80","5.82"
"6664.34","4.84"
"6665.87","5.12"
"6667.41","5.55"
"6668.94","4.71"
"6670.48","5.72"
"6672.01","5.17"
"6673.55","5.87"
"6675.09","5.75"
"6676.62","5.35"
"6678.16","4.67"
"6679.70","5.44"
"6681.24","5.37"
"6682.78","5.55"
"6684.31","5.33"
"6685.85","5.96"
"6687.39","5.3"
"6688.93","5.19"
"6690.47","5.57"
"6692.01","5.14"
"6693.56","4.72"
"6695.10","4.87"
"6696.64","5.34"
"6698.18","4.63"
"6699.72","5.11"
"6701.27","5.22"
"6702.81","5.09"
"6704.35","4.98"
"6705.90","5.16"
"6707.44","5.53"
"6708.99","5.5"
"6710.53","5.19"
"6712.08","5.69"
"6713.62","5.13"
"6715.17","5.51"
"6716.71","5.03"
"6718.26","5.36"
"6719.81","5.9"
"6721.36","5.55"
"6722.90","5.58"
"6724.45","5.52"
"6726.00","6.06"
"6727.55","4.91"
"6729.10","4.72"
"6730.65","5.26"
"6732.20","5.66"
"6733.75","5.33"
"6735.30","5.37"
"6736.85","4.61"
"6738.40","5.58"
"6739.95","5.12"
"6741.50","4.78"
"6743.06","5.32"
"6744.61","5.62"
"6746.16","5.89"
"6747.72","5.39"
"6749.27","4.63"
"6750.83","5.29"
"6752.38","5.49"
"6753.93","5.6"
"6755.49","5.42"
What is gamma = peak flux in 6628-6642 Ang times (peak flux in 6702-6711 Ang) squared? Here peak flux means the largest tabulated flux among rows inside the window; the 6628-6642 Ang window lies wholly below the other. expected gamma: 187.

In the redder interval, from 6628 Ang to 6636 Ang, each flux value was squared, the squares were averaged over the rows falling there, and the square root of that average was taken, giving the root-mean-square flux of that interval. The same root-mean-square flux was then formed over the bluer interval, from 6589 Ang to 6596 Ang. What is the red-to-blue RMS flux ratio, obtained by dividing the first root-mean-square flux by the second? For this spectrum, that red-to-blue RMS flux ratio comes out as 0.96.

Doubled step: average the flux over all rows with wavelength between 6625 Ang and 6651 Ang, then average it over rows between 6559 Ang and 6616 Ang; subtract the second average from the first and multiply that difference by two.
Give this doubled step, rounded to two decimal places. 0.02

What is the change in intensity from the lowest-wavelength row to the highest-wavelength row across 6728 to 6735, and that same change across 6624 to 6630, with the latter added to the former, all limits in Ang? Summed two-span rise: 0.6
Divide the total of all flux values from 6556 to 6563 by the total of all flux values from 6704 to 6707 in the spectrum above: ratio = 2.9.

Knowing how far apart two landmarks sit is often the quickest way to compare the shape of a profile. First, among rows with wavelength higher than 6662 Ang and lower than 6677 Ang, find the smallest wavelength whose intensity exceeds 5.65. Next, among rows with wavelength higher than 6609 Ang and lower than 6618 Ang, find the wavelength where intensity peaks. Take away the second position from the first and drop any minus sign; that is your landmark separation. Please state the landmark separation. 52.0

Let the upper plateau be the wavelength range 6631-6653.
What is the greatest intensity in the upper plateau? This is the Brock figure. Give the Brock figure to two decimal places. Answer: 6.13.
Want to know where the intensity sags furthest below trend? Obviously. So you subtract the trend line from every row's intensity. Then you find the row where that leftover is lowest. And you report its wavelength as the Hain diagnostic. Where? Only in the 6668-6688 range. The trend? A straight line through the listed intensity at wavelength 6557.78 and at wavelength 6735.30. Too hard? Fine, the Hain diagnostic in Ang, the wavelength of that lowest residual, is 6678.16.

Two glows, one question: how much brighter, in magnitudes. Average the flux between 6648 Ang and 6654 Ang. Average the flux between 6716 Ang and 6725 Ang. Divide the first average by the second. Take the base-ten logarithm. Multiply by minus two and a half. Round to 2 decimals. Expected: 0.02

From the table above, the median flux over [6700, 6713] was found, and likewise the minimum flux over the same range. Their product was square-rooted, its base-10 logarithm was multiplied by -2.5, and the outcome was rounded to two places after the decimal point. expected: -1.77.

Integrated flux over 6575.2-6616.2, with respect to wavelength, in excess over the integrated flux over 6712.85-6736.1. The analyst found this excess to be 99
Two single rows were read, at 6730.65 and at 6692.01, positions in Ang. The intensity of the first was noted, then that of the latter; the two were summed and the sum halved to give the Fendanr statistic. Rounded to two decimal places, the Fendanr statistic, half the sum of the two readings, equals 5.20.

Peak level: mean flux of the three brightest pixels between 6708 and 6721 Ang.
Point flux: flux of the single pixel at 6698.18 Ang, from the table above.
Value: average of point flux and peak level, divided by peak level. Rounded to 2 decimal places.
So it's 0.91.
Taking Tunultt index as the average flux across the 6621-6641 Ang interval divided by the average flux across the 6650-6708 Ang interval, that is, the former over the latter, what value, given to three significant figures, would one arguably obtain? 1.03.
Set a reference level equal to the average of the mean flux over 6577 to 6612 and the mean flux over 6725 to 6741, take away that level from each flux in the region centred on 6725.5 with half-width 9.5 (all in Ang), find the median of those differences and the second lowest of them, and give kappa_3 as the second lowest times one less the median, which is -0.5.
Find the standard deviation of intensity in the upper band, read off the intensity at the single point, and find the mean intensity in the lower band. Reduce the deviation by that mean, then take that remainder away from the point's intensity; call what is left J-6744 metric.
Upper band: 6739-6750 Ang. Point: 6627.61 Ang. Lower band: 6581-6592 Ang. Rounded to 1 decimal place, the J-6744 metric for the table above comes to 11.2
